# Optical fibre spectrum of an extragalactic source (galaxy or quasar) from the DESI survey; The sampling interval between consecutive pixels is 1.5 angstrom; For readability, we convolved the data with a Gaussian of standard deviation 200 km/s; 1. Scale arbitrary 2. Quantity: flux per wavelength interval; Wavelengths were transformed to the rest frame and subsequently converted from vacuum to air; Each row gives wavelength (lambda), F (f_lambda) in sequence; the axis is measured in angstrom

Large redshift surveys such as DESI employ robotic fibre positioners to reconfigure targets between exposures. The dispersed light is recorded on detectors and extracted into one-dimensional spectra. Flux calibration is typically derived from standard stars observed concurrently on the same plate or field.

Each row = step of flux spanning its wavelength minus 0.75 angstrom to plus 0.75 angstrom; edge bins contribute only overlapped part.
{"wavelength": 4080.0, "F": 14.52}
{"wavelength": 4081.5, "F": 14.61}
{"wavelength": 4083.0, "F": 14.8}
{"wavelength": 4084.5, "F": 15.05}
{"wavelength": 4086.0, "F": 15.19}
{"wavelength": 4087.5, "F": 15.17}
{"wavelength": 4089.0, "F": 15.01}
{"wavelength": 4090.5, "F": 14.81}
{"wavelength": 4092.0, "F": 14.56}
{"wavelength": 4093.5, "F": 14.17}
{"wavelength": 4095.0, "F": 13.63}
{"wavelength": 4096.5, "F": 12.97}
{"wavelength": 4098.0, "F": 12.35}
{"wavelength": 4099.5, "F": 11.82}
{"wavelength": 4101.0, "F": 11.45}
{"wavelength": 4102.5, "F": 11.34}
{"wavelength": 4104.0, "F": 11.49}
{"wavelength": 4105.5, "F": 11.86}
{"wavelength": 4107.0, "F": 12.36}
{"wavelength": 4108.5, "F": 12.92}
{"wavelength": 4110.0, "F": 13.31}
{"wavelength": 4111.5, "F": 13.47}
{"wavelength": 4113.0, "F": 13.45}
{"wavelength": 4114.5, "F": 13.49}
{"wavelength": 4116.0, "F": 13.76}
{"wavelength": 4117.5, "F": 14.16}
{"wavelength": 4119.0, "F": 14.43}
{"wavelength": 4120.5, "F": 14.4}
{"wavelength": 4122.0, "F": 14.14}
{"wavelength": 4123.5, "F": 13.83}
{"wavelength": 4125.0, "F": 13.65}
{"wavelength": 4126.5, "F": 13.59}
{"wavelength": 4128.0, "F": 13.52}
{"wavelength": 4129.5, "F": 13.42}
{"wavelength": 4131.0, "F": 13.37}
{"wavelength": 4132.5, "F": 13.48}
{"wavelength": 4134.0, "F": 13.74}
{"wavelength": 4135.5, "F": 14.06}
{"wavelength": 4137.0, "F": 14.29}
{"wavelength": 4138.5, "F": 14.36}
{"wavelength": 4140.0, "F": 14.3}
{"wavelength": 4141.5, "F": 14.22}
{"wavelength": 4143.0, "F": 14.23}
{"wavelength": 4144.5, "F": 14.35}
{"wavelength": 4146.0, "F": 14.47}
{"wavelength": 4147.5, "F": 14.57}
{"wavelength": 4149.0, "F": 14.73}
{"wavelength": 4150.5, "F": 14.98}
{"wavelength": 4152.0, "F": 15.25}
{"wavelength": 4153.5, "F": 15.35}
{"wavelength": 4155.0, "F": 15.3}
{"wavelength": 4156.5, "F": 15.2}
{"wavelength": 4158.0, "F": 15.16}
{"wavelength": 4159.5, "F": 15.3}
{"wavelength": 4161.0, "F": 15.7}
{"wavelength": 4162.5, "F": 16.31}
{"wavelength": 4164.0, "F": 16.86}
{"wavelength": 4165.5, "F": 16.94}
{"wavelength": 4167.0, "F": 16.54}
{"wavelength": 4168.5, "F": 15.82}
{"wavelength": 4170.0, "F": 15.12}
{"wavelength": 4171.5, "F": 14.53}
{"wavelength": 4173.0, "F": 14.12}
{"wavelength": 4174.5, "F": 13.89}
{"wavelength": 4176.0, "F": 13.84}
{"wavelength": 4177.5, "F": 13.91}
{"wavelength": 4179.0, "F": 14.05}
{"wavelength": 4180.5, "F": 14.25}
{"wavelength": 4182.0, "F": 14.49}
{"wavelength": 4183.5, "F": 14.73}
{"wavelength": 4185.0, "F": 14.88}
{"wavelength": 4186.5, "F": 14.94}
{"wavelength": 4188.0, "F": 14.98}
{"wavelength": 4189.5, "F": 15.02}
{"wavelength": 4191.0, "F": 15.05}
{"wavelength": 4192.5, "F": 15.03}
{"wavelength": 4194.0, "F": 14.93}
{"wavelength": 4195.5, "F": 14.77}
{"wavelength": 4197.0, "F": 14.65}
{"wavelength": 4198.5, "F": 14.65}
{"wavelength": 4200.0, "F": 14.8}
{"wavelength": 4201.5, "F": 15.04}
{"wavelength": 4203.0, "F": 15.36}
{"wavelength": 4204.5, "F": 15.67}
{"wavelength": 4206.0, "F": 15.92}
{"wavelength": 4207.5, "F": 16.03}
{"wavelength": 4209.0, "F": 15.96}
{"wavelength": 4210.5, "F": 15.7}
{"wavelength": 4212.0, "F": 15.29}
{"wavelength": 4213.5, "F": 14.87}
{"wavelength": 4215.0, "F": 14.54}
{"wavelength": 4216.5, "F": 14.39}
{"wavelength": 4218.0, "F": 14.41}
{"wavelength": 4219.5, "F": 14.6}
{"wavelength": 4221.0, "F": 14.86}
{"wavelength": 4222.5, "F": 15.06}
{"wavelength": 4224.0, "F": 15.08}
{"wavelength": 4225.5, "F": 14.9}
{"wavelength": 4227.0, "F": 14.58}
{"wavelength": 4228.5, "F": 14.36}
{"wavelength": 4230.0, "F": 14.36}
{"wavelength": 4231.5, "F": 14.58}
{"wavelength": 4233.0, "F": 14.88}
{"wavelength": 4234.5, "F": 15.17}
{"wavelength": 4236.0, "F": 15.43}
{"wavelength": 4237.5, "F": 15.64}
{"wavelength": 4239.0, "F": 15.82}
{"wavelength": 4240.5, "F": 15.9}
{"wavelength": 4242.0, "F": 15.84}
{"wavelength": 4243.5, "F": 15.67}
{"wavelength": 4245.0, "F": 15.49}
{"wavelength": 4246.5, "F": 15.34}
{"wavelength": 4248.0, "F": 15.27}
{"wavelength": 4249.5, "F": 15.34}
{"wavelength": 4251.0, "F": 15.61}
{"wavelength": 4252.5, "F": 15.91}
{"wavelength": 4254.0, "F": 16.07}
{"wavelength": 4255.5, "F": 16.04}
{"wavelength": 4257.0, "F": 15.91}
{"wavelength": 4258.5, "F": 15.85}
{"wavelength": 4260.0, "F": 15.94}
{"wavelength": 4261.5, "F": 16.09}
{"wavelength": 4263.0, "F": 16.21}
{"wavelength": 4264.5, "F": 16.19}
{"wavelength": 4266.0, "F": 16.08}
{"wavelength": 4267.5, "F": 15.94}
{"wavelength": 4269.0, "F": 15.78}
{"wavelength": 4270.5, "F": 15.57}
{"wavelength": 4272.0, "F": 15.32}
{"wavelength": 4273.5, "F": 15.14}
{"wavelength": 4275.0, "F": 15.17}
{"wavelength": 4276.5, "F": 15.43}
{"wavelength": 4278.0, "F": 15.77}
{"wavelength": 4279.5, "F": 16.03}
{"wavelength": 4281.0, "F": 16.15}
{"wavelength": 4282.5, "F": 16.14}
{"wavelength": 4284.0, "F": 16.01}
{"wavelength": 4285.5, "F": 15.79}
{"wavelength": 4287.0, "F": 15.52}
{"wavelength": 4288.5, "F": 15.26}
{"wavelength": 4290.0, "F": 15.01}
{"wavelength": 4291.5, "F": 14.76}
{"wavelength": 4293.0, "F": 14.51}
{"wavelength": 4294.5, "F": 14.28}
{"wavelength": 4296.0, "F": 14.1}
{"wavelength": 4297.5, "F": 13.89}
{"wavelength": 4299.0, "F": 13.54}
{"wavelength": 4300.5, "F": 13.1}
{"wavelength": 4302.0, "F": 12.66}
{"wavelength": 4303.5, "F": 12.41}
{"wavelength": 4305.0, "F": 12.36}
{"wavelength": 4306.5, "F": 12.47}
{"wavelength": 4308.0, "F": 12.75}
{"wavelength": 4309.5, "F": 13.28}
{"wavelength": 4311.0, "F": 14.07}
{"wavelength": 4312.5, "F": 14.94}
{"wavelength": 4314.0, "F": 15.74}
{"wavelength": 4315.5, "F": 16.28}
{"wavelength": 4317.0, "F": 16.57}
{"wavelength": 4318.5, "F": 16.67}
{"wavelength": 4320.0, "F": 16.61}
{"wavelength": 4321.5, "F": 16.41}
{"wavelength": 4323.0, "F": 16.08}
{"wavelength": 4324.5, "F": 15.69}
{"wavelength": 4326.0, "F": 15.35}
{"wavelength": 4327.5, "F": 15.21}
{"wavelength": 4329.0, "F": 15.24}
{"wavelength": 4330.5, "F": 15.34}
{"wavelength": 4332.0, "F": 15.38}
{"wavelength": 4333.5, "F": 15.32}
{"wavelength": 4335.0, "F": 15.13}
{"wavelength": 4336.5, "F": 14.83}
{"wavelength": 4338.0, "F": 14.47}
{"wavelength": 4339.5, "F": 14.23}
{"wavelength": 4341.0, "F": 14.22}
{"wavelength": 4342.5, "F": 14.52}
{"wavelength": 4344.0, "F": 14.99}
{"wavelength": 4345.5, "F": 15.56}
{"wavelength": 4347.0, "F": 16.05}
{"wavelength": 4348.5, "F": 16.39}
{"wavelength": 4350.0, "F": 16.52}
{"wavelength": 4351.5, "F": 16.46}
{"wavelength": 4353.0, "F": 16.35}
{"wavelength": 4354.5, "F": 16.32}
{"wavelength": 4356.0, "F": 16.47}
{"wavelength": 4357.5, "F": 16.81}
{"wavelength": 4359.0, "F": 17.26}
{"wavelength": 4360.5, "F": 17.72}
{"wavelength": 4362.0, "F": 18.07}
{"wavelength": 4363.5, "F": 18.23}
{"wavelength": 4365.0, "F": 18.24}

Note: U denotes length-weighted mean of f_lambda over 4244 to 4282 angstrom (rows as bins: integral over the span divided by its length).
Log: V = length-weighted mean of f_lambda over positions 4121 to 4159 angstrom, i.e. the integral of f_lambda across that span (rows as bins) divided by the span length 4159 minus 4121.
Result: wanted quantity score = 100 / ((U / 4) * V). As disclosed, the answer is 1.78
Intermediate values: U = 15.7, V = 14.3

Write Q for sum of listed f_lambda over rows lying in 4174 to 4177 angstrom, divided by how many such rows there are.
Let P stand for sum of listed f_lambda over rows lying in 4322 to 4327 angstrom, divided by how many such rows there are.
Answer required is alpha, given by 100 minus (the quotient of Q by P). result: 99.1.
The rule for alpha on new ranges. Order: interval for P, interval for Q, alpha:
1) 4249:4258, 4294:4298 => 99.1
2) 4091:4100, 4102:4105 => 99.1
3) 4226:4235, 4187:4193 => 99.0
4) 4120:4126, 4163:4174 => 98.9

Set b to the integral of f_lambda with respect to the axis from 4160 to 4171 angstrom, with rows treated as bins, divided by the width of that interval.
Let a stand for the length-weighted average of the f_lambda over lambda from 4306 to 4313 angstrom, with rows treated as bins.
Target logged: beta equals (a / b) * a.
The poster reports 11.3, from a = 13.5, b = 16.1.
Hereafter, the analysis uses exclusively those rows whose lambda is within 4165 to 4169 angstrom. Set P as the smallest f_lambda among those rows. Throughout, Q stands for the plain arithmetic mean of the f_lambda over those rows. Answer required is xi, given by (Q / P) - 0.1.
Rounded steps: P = 15.82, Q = 16.4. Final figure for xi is 0.9388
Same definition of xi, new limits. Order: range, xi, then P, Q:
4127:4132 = 0.9050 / 13.37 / 13.4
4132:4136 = 0.9208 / 13.48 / 13.8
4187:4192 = 0.9024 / 14.98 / 15.0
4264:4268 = 0.9082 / 15.94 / 16.1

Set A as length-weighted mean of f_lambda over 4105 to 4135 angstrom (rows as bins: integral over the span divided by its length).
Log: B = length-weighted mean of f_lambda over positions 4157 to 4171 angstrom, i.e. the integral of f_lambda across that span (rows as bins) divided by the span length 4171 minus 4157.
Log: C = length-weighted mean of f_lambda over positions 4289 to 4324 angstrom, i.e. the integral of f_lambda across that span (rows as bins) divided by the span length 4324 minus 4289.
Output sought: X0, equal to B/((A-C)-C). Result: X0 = -1.03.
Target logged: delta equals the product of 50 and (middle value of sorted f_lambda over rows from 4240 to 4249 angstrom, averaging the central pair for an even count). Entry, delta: 779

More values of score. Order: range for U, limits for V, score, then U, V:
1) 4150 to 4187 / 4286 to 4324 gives 1.82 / 15.1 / 14.5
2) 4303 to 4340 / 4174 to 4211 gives 1.80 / 14.9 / 14.9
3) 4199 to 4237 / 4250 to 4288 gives 1.68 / 15.0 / 15.8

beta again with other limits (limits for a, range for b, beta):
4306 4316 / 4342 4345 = 13.6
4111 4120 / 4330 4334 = 12.4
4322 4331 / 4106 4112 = 18.6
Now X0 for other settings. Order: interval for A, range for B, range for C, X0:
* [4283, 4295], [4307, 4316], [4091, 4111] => -1.42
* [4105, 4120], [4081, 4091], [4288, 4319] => -1.00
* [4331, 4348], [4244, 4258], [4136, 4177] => -1.04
